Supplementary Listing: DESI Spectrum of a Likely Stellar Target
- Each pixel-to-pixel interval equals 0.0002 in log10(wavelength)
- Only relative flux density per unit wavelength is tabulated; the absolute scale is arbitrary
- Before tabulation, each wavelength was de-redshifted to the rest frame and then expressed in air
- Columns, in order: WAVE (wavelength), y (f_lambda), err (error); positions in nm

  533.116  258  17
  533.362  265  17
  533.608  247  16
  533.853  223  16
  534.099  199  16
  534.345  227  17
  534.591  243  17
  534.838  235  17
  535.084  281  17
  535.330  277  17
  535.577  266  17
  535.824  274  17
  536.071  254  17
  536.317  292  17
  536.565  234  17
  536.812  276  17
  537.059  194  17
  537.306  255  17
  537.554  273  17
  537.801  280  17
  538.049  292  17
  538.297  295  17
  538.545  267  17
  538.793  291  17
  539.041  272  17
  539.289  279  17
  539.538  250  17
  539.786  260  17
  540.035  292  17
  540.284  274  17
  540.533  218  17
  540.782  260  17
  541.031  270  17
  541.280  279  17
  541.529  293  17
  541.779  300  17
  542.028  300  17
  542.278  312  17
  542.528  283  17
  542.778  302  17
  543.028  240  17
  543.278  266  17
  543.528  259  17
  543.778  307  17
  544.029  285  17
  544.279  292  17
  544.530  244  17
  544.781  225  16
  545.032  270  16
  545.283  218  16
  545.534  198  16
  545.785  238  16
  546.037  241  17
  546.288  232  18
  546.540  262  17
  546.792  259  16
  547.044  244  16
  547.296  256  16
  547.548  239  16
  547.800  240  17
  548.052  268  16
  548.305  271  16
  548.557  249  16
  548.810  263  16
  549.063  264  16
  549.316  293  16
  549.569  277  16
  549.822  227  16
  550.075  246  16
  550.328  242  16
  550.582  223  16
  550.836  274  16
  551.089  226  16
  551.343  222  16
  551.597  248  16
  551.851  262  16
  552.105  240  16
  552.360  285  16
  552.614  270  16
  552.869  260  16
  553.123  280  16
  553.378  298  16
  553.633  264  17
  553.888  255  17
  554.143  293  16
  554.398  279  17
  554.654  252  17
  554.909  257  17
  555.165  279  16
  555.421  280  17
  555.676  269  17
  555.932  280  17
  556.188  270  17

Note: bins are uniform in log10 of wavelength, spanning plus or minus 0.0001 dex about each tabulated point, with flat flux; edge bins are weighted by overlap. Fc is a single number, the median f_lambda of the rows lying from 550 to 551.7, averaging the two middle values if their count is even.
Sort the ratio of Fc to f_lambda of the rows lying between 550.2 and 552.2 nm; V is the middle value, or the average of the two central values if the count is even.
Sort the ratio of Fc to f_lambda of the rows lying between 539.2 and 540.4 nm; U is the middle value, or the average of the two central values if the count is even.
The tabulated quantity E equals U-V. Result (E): -0.12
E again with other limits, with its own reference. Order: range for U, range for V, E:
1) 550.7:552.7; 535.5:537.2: 0.04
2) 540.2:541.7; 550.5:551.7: -0.18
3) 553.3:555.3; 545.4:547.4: -0.11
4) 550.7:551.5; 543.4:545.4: 0.16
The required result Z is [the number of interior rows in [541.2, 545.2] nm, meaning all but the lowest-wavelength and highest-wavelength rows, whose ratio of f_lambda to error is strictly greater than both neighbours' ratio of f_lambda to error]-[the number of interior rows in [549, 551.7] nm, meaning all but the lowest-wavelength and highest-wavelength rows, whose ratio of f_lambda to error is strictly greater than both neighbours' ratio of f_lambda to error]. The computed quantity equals 2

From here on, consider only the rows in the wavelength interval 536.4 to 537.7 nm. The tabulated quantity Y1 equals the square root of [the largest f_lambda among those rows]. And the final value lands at 16.6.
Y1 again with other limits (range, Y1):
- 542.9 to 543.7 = 16.3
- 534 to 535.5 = 16.8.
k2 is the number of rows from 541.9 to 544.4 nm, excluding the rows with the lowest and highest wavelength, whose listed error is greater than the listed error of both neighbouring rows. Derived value 0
